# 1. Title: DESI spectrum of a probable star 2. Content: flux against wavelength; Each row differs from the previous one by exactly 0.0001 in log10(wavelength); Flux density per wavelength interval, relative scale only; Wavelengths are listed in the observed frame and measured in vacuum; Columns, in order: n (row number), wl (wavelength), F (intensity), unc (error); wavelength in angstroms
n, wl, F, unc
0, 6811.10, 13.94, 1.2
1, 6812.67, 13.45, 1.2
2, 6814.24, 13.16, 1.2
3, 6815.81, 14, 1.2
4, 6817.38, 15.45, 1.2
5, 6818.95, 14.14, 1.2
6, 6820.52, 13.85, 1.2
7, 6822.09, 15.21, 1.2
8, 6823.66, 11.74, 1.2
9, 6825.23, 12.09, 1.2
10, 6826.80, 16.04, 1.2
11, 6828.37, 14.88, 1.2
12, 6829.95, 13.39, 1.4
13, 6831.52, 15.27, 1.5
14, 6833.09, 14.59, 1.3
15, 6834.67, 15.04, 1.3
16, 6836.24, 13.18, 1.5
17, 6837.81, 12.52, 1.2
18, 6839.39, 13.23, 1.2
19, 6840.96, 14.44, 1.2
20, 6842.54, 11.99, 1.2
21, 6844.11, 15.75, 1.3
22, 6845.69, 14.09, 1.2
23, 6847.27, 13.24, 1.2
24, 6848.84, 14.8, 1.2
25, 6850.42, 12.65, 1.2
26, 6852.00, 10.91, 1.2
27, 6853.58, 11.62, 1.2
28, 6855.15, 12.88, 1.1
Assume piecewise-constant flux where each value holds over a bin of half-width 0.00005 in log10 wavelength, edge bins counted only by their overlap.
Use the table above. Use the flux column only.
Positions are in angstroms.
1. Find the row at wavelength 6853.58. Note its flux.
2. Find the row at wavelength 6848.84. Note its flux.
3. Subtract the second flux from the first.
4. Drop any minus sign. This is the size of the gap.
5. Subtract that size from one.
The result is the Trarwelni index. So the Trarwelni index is -2.2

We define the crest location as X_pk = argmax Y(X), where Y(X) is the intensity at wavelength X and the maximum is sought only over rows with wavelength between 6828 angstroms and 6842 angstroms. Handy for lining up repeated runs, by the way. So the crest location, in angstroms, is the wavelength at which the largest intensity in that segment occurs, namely 6831.52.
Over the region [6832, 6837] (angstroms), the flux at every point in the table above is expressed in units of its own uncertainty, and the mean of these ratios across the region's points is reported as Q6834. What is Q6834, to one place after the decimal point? 10.5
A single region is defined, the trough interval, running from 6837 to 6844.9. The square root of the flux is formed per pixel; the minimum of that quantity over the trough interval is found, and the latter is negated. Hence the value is -3.46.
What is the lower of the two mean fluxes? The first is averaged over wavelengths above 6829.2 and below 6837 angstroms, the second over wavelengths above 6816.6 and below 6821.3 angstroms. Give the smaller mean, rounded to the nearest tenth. 14.3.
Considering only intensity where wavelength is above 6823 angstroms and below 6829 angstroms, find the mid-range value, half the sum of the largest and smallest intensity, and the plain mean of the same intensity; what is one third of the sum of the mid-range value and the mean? 9.2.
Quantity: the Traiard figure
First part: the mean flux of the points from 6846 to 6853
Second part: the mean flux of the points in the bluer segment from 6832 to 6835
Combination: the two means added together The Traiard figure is 27.7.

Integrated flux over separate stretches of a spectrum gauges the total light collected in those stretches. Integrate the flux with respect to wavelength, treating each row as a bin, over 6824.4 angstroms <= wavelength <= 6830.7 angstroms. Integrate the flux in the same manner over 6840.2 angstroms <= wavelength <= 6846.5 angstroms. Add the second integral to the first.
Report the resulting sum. 177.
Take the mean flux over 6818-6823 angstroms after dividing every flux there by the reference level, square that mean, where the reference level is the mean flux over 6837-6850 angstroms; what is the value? 1.10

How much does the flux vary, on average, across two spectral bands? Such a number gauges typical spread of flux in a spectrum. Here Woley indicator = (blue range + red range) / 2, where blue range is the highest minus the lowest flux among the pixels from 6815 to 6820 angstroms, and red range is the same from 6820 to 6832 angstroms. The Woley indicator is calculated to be 2.9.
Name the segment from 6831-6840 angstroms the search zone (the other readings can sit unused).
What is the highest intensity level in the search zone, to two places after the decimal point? 15.27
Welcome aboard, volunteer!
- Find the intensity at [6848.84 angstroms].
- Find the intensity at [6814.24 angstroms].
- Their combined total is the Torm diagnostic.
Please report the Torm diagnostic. 28.0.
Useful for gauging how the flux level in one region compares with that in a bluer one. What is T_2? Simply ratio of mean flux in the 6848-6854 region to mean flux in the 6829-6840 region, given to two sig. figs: 0.90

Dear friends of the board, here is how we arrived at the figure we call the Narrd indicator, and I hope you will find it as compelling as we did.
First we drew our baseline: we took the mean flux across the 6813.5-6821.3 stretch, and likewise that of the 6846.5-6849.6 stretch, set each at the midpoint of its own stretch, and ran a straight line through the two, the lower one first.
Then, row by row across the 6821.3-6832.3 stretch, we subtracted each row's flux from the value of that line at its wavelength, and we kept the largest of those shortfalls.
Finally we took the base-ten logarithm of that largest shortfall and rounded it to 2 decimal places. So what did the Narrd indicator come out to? 0.37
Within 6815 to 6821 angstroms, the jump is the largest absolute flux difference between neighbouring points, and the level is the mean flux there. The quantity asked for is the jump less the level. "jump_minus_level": -12.9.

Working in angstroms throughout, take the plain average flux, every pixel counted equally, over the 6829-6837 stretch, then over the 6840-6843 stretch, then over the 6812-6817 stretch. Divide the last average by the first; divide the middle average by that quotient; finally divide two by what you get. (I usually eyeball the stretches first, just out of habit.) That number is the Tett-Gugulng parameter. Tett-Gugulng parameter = 0.143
